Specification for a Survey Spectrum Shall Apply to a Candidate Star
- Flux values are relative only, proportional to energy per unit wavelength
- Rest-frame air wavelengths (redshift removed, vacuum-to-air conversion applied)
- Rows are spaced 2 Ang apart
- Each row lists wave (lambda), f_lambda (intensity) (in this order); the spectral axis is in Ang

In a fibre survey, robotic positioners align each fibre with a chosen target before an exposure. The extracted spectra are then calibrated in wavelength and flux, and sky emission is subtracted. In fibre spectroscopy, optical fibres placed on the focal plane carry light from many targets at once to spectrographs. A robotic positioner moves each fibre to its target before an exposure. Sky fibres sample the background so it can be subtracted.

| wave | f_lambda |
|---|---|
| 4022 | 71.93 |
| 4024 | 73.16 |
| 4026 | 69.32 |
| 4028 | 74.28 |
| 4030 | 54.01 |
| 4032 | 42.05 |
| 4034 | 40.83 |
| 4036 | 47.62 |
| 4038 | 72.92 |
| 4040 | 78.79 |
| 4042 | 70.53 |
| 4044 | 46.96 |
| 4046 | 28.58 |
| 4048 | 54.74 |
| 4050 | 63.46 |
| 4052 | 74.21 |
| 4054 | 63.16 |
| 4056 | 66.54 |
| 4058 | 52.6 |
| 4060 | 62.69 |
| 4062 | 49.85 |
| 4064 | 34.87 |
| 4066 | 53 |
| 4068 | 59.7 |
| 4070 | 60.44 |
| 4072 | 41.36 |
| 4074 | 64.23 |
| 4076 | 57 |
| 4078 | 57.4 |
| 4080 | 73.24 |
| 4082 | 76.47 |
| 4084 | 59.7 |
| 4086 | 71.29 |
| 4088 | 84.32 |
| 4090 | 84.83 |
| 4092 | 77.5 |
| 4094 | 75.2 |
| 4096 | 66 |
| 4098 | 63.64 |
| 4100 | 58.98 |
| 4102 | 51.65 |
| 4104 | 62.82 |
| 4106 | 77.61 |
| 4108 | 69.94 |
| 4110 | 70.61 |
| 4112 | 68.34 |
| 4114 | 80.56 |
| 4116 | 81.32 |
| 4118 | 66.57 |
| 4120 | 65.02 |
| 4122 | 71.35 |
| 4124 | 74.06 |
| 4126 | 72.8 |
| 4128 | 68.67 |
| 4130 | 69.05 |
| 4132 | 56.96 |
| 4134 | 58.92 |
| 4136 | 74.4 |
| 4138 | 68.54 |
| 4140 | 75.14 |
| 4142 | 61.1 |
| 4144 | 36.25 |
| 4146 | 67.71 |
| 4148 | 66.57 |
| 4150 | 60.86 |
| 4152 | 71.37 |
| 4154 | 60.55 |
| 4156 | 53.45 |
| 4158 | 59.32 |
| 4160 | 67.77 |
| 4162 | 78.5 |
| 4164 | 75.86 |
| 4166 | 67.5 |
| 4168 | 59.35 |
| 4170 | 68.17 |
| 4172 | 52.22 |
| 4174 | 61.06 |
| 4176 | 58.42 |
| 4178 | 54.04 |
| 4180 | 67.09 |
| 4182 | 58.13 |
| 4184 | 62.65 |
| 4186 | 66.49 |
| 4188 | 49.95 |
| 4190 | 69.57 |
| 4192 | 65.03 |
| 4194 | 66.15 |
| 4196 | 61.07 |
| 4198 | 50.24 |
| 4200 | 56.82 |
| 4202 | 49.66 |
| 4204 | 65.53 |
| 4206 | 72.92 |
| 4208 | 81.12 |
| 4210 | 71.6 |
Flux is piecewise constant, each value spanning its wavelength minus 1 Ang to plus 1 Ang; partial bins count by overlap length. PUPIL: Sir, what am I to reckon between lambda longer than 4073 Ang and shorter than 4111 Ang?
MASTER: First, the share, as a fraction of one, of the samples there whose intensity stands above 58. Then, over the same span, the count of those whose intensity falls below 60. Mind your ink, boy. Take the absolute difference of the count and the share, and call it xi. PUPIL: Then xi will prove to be 4.2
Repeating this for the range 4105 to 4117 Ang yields 1.0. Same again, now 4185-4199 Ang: 1.3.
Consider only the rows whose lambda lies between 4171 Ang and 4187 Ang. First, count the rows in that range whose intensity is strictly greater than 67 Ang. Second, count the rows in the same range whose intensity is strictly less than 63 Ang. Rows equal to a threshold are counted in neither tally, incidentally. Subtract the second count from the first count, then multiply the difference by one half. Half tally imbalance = -2.5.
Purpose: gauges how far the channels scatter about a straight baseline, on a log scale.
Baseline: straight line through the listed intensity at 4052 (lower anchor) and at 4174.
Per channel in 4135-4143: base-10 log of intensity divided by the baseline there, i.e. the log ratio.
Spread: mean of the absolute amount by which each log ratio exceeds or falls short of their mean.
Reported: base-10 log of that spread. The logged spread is -1.51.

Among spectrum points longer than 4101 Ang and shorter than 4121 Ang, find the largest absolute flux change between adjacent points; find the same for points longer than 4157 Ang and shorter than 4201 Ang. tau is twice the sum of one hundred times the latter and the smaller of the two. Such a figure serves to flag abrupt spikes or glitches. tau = 3954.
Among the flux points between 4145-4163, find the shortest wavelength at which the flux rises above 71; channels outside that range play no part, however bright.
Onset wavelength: 4152 Ang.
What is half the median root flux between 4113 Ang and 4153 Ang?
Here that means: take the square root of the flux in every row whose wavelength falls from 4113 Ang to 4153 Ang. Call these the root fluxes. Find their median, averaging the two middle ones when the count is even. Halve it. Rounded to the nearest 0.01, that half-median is 4.14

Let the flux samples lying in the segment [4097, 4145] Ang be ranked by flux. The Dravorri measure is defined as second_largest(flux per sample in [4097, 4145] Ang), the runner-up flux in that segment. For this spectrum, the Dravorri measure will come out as 80.56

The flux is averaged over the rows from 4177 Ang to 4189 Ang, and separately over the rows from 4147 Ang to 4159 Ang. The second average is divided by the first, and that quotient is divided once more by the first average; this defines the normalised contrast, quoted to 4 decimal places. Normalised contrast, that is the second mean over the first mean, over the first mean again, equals 0.0174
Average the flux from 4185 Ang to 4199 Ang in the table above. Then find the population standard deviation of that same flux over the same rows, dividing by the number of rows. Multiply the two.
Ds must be 453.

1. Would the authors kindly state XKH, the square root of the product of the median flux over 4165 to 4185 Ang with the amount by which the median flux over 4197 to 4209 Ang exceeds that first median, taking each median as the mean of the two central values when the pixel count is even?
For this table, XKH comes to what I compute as 8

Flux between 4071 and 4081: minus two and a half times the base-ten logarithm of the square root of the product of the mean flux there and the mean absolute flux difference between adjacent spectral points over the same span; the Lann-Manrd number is -3.5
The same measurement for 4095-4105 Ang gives -3.2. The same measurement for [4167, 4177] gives -3.4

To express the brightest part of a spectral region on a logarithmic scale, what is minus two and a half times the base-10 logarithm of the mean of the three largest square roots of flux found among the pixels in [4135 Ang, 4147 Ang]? -2.33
